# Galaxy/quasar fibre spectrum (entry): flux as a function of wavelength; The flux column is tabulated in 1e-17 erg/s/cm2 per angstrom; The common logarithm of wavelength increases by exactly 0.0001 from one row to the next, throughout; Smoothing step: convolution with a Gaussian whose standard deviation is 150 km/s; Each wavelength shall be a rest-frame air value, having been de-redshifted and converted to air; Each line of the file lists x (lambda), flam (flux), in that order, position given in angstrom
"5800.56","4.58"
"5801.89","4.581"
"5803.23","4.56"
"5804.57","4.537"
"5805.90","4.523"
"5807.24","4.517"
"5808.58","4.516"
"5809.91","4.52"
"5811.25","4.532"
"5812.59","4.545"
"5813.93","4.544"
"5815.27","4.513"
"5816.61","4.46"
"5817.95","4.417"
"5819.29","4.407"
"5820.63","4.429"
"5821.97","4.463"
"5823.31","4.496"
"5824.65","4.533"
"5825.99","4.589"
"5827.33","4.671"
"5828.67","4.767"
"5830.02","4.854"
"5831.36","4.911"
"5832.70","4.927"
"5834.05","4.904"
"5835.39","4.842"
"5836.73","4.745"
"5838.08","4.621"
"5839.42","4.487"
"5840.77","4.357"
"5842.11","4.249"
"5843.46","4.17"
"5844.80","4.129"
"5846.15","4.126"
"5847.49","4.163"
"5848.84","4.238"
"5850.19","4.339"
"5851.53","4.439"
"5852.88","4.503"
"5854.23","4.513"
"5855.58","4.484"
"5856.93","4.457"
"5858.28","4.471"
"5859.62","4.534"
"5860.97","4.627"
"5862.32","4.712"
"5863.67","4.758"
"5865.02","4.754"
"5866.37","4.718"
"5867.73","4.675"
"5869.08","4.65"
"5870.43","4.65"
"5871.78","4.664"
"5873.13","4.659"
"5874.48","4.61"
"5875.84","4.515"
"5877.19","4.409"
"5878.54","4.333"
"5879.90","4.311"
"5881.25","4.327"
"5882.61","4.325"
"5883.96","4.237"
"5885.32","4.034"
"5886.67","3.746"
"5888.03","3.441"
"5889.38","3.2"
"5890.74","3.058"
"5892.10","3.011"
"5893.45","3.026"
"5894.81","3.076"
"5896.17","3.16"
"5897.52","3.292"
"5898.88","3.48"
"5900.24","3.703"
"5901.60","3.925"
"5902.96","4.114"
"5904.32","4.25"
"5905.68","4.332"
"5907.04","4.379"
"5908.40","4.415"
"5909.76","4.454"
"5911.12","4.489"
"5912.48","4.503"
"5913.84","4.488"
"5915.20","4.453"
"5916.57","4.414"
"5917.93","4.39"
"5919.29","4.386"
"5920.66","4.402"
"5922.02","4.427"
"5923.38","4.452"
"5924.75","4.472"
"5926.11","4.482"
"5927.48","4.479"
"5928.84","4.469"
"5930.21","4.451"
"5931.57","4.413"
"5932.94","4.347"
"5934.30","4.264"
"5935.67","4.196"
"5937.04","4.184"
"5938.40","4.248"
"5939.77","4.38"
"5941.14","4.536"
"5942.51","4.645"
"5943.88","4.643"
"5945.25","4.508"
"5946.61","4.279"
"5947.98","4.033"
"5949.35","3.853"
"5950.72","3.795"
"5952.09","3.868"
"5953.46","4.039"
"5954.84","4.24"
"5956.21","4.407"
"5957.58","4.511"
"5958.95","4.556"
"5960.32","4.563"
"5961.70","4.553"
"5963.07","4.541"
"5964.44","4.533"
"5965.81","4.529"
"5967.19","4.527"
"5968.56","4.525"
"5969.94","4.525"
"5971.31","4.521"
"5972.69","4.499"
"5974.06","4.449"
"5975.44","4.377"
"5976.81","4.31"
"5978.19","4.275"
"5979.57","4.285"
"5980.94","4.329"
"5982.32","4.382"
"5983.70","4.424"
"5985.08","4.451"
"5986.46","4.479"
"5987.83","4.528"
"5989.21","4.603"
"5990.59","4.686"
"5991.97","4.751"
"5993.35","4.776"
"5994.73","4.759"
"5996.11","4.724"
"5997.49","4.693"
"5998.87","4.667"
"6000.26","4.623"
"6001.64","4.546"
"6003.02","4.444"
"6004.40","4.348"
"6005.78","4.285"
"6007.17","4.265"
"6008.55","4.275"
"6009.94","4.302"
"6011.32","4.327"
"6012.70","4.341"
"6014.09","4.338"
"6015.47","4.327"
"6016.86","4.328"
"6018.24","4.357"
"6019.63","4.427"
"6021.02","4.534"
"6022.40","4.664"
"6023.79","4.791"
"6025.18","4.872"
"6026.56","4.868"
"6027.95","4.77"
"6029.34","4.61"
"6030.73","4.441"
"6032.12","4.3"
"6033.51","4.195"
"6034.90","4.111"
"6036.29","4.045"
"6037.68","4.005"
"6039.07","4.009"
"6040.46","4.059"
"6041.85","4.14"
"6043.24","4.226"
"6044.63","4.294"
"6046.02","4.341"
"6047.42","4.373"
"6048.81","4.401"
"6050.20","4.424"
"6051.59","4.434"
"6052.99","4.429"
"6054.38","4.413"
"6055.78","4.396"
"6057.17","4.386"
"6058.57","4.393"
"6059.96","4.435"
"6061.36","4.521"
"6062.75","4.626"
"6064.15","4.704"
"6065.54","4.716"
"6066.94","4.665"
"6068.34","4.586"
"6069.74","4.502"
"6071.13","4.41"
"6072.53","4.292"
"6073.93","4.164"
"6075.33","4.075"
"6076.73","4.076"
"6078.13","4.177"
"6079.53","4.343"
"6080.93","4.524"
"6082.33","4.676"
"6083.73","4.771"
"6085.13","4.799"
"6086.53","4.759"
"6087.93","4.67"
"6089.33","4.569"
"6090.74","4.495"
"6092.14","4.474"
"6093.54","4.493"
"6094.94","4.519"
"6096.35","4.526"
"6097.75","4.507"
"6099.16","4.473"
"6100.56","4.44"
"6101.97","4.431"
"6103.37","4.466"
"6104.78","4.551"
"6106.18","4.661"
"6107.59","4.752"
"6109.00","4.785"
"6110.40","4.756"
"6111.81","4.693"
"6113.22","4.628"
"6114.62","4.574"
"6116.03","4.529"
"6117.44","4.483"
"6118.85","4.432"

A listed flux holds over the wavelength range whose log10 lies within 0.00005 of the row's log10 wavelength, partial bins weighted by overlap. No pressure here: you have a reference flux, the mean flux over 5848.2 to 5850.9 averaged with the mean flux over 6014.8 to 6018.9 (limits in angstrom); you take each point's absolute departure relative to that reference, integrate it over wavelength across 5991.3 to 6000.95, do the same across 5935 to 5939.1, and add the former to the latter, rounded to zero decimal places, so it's 4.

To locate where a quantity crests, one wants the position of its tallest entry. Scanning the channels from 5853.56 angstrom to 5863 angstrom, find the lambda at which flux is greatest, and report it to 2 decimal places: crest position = 5862.32 angstrom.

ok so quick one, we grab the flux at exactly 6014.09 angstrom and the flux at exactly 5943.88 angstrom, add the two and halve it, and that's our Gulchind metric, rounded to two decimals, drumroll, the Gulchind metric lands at 4.49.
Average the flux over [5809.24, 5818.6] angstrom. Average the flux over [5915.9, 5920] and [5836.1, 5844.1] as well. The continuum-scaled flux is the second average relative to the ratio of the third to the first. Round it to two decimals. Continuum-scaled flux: 4.46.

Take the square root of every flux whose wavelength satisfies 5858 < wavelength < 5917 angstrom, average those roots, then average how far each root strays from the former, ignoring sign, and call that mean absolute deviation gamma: 0.12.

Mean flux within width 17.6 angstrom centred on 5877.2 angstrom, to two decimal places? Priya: 4.44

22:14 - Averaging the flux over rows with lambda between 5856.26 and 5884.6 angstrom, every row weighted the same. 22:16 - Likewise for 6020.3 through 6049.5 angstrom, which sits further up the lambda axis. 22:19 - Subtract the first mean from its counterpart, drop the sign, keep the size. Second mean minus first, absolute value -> 0.16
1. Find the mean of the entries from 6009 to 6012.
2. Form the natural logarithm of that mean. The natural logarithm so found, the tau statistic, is 1.46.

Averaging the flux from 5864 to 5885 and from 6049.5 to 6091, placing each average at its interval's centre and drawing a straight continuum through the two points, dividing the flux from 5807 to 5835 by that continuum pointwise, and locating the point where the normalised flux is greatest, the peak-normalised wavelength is 5832.70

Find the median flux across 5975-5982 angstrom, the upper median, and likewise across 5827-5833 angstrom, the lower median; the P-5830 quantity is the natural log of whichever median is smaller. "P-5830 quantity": 1.46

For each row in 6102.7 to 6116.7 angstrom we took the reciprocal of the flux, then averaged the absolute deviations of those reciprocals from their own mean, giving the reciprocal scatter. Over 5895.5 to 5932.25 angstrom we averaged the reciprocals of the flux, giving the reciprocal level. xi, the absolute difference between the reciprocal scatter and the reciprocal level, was 0.234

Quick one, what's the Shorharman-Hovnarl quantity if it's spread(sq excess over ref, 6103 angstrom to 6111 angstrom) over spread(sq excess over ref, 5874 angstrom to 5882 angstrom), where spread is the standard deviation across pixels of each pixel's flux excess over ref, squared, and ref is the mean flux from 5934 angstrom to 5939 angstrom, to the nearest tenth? 1.8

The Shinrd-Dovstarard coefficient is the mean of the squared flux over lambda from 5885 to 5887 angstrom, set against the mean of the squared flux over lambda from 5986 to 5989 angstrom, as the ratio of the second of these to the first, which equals 1.3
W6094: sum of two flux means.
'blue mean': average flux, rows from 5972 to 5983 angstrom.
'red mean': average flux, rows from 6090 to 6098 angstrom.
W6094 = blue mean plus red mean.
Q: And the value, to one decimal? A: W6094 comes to 8.9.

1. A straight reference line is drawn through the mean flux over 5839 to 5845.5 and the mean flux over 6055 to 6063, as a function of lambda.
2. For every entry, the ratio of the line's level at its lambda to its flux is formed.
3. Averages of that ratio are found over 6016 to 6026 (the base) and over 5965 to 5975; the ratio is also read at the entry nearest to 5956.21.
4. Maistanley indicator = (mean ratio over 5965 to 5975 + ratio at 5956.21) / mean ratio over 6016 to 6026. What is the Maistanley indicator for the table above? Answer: 2.02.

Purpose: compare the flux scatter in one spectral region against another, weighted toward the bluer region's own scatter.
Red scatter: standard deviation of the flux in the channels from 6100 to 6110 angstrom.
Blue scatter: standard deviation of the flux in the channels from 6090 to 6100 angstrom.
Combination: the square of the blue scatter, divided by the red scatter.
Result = 0.00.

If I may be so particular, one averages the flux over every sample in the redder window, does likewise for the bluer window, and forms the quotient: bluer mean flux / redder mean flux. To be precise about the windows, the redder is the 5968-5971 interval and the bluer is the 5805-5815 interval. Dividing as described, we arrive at 1.00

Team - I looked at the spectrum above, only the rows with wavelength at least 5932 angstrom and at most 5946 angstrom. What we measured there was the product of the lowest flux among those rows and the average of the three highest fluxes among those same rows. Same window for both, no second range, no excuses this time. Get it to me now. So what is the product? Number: 19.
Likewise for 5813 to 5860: 20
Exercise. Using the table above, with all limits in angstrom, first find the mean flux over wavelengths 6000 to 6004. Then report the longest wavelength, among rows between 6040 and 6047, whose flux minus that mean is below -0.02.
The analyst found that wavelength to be 6046.02 angstrom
